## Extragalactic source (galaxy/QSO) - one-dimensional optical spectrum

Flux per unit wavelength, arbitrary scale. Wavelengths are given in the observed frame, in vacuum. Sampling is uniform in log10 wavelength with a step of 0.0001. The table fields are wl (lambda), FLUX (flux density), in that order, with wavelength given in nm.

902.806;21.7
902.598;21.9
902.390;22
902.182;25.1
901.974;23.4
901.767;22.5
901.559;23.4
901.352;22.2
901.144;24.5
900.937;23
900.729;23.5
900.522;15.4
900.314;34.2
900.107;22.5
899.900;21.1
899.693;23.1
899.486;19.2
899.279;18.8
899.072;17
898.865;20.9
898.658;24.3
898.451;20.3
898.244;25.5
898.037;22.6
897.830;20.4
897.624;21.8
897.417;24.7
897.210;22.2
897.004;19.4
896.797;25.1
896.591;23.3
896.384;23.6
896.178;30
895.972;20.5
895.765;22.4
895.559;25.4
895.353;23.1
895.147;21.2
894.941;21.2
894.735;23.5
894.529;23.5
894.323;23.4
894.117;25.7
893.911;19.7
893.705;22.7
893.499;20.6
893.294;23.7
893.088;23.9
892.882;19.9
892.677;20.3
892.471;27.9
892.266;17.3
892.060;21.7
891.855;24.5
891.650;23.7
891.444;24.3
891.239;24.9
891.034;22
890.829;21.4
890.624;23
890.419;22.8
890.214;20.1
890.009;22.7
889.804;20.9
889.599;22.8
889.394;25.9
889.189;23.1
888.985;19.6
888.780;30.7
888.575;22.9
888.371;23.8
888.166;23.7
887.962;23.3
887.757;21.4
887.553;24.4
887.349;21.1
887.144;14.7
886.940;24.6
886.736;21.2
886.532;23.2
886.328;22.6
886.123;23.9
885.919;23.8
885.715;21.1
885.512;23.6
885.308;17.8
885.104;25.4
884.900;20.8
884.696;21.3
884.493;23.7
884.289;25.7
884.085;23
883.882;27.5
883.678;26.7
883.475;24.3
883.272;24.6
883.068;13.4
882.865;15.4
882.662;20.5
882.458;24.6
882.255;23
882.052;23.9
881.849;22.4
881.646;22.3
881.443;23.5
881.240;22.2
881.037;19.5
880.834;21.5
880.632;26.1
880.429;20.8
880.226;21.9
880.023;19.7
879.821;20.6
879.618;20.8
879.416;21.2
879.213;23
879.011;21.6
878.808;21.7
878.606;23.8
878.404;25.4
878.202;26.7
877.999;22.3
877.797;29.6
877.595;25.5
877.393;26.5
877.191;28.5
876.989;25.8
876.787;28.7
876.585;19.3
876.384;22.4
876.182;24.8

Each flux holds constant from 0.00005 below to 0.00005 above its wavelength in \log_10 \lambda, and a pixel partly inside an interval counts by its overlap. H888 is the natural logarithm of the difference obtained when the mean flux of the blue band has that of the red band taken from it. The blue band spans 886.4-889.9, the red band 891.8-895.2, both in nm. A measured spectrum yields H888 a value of -0.9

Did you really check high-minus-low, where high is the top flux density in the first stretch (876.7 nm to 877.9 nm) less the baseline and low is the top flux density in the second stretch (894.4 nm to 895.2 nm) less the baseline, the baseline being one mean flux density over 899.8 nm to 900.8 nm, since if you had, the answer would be 6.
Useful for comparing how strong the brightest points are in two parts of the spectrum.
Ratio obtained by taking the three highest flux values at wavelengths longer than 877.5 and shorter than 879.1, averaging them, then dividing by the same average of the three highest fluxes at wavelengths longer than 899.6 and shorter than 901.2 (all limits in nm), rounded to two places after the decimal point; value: 1.00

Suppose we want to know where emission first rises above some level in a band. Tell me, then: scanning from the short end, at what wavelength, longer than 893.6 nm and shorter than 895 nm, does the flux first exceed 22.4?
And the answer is 893.705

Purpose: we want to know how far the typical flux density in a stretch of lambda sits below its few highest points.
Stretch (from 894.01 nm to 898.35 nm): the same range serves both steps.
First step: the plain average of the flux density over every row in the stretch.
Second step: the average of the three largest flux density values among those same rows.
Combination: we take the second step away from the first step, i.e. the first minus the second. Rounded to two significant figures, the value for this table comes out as -3.8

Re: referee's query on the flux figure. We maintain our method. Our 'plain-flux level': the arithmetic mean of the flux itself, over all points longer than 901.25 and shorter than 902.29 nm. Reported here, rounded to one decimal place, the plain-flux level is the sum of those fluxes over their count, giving 23.3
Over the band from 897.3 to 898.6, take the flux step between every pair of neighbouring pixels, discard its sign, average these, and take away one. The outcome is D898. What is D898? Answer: 1.9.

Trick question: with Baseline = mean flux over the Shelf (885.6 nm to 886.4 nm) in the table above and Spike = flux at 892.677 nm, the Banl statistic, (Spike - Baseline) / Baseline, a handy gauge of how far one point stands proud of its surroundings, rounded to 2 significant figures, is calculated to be -0.11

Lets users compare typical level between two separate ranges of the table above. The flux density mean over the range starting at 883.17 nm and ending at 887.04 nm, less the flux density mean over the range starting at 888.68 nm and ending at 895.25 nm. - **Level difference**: 0.64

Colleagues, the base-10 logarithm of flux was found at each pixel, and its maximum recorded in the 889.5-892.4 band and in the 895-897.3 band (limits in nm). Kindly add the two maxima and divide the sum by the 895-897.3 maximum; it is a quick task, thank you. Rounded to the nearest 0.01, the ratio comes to 1.95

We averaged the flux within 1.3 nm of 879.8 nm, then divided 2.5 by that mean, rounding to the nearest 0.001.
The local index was 0.115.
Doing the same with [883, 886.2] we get 0.109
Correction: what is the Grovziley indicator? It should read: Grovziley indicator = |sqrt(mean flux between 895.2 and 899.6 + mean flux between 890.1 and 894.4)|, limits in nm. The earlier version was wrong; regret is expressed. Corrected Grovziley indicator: 6.70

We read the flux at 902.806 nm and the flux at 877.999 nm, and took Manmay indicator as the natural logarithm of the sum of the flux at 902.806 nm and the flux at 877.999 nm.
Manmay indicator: 3.78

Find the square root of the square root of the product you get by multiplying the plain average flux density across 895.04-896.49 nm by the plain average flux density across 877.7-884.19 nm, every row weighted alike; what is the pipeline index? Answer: 4.81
